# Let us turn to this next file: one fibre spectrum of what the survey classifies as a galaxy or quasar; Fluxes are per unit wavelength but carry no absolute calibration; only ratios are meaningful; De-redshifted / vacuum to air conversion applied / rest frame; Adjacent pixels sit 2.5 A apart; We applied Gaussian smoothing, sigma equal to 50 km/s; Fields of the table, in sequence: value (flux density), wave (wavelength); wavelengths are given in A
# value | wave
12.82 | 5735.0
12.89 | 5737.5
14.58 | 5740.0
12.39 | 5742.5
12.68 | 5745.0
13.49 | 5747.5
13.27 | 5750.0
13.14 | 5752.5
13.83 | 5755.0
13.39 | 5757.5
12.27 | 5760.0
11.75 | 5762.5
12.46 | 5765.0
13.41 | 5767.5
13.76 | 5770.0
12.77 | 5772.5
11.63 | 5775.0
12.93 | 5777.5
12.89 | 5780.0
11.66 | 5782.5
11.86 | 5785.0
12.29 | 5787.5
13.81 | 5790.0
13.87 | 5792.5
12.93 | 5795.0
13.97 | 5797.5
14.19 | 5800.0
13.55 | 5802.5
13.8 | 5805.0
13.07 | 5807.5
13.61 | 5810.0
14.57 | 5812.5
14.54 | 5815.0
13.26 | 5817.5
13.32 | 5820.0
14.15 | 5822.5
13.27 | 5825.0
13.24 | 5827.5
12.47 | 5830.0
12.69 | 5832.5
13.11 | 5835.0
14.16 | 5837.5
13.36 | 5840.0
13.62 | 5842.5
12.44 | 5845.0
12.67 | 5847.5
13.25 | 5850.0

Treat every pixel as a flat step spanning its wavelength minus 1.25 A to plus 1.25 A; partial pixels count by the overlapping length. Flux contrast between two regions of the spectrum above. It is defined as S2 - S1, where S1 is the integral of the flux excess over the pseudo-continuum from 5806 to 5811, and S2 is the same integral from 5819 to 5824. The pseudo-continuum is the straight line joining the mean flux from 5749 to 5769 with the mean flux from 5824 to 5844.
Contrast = 1.7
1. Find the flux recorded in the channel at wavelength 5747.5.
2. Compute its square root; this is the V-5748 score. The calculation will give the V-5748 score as 3.67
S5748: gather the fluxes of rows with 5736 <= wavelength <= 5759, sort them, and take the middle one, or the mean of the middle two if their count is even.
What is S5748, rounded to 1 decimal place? 13.3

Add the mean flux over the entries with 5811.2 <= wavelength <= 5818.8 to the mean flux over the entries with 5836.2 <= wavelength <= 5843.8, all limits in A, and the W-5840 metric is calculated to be 27.8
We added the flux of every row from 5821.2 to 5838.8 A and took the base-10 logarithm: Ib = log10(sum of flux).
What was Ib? 1.97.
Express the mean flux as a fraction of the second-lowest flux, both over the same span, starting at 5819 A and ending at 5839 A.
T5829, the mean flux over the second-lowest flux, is 1.05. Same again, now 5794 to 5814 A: 1.05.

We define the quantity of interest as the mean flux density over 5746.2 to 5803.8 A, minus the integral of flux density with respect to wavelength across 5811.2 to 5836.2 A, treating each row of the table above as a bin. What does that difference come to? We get -324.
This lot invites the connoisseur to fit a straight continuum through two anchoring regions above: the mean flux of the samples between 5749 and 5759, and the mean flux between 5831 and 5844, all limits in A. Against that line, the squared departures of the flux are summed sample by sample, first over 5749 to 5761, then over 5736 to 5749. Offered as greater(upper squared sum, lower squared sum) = 3.2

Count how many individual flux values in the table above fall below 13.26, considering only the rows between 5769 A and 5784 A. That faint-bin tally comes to 5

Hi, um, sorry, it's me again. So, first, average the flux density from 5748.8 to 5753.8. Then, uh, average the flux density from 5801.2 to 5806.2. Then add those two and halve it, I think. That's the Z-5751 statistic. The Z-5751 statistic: 13.4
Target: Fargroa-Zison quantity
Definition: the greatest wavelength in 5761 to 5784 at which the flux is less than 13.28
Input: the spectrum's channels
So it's 5782.5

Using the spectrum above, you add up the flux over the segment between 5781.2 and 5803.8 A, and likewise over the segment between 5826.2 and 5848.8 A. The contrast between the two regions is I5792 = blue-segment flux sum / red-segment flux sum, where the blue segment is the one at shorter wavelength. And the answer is 1.00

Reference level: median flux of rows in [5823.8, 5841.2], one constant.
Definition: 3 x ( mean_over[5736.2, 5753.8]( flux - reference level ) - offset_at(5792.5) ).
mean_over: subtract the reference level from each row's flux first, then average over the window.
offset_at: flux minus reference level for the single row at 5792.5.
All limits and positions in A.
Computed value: -2.0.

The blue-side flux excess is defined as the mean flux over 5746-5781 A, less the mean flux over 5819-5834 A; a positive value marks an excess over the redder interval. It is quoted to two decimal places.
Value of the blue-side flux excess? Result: -0.26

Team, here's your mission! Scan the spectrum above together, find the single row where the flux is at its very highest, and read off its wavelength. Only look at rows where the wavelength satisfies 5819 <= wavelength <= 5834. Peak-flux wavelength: 5822.5 A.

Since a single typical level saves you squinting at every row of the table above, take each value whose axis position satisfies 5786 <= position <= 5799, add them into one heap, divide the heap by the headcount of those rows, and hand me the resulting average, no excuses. 13.4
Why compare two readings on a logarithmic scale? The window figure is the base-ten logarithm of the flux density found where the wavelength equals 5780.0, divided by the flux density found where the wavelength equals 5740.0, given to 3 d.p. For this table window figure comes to -0.054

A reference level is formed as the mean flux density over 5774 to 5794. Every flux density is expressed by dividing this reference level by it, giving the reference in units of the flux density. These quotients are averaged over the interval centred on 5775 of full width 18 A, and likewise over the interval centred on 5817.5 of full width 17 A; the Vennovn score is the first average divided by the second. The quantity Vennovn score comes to 1.09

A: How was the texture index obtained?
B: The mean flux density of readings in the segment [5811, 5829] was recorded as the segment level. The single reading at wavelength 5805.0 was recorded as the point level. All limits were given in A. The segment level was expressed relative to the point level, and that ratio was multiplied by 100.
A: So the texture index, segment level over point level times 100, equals 100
